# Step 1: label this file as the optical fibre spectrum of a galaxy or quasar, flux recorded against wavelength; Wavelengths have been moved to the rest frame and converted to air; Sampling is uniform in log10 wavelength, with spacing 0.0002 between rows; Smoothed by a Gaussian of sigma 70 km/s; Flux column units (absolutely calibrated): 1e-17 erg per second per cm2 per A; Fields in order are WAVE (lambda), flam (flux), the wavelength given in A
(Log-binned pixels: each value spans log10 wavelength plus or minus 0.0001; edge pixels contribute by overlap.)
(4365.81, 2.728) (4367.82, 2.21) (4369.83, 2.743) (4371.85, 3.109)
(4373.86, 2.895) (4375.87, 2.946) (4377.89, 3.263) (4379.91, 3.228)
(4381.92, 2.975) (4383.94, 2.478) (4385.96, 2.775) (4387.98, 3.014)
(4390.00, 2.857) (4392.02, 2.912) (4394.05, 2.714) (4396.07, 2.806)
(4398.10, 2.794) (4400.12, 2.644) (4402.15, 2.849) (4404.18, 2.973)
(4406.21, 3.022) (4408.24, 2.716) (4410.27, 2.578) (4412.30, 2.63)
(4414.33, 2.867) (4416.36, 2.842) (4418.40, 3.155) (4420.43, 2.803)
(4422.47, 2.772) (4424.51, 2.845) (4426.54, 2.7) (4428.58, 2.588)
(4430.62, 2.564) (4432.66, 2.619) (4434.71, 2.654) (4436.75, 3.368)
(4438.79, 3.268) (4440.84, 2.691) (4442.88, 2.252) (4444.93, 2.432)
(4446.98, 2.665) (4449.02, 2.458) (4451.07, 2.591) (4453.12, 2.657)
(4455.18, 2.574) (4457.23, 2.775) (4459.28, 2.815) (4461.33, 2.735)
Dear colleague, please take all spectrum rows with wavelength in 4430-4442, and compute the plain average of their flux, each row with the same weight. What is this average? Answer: 2.86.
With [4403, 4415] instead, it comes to 2.80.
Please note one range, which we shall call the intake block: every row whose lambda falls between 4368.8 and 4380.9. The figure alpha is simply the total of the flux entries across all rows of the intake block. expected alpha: 18.2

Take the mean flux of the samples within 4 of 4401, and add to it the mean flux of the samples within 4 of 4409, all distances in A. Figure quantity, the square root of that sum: 2.36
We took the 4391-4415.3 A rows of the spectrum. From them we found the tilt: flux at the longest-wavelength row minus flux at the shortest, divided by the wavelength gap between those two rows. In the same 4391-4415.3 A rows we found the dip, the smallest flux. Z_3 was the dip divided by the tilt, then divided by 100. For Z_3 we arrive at -12.8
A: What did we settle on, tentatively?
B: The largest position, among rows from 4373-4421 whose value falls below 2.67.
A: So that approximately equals 4412.30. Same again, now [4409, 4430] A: 4428.58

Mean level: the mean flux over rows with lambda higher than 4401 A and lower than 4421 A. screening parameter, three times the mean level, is 8.53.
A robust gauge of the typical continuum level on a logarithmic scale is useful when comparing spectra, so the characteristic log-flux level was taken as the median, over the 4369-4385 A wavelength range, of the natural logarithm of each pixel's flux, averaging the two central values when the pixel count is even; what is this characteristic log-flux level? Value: 1.085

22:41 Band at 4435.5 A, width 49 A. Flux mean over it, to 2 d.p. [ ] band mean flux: 2.73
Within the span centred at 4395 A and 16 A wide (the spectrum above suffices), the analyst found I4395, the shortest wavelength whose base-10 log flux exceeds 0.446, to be 4387.98 A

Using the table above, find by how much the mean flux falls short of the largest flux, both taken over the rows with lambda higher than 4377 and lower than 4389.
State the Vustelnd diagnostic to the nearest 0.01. 0.31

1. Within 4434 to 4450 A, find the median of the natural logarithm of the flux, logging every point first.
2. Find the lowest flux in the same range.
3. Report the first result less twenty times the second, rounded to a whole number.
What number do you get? -44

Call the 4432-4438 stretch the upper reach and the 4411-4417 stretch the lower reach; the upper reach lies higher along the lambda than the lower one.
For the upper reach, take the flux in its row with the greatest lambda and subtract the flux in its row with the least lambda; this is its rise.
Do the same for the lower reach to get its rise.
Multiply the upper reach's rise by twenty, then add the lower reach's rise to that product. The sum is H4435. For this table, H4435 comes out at 15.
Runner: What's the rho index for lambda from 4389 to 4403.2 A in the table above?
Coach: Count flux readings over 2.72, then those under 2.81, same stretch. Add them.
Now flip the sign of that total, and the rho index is -9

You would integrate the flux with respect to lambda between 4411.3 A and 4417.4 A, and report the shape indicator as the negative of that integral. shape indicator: -17.0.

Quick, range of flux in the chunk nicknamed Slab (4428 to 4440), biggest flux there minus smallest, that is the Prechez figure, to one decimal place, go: 0.8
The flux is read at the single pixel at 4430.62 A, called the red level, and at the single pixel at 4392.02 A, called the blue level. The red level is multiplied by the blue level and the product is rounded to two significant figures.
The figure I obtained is 7.5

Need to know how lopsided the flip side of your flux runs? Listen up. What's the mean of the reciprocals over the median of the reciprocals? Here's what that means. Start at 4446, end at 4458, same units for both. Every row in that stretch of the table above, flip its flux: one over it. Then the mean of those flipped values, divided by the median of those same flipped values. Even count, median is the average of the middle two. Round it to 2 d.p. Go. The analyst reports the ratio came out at 1.00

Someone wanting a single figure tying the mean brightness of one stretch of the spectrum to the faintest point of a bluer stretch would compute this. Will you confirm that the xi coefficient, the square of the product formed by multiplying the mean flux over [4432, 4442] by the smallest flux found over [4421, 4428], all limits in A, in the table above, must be 62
